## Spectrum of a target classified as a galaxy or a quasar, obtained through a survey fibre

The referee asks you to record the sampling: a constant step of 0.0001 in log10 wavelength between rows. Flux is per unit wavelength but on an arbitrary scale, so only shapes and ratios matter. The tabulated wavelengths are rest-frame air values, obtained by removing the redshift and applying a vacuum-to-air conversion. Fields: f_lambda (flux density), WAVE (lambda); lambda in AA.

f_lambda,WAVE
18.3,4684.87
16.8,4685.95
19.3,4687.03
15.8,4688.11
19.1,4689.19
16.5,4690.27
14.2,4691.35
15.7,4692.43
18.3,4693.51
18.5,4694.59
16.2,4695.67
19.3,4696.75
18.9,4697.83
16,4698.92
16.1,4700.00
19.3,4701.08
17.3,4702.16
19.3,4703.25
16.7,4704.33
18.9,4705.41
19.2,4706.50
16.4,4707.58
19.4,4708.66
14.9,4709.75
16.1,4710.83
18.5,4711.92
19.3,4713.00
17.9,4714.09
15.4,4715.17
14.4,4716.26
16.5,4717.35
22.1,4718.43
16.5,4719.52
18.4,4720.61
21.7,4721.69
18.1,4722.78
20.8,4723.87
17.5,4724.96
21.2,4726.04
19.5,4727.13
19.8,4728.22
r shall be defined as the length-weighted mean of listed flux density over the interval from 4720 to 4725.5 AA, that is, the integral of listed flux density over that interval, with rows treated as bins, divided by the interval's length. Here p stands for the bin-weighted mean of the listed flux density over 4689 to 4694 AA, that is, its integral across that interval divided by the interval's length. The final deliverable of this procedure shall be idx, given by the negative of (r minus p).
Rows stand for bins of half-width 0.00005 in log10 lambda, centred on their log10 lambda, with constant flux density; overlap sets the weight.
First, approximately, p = 16.6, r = 19.3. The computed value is -2.7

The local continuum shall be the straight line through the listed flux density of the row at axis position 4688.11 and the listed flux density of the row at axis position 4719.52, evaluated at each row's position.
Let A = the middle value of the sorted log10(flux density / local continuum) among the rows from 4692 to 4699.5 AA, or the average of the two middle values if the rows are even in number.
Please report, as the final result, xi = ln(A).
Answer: -2.8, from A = 0.06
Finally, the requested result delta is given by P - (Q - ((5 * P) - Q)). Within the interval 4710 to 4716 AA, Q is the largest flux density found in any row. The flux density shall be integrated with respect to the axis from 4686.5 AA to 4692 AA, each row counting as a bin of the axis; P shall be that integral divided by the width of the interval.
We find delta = 63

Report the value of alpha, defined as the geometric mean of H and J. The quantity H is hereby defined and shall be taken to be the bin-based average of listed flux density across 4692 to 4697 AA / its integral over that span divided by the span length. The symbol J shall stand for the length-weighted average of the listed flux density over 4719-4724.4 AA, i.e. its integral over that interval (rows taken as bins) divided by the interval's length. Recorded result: 18.31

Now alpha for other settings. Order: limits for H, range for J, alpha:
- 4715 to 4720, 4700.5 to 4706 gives 17.67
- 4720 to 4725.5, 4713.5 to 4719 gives 18.24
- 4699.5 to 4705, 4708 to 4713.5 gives 17.70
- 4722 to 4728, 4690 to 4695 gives 18.01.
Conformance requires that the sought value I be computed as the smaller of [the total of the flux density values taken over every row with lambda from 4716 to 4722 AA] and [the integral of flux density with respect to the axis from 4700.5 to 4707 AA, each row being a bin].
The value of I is 110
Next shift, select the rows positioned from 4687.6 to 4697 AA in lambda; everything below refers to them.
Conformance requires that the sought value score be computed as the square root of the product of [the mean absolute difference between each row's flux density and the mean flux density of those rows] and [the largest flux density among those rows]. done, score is 5.5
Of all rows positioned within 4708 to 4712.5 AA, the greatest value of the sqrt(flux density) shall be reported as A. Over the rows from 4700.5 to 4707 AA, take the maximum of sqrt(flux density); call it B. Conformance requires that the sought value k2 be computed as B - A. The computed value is -0.01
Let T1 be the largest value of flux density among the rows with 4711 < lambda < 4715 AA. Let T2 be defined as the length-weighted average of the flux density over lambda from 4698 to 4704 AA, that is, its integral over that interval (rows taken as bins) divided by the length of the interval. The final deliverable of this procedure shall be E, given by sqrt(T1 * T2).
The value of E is 18.4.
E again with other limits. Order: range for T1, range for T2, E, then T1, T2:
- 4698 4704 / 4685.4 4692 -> 18.1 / 19.3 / 16.9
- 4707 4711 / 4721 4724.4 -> 19.8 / 19.4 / 20.1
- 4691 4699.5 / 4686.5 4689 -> 18.5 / 19.3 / 17.8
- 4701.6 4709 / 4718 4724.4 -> 19.5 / 19.4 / 19.5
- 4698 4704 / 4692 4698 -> 18.5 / 19.3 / 17.8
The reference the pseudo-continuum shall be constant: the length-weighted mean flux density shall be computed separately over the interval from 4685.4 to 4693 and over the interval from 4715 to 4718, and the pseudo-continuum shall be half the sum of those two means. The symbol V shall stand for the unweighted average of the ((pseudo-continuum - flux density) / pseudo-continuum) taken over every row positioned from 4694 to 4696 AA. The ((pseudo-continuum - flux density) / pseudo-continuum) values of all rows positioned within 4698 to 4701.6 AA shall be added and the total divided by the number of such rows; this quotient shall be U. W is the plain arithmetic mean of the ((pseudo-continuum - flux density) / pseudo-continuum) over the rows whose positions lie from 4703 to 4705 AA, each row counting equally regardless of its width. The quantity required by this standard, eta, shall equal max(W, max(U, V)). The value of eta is -0.06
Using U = -0.06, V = -0.07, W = -0.11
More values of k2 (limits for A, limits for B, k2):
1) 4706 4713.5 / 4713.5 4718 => -0.17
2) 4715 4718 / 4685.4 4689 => 0.33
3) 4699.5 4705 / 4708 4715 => 0.01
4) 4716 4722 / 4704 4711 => -0.30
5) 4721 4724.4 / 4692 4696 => -0.36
